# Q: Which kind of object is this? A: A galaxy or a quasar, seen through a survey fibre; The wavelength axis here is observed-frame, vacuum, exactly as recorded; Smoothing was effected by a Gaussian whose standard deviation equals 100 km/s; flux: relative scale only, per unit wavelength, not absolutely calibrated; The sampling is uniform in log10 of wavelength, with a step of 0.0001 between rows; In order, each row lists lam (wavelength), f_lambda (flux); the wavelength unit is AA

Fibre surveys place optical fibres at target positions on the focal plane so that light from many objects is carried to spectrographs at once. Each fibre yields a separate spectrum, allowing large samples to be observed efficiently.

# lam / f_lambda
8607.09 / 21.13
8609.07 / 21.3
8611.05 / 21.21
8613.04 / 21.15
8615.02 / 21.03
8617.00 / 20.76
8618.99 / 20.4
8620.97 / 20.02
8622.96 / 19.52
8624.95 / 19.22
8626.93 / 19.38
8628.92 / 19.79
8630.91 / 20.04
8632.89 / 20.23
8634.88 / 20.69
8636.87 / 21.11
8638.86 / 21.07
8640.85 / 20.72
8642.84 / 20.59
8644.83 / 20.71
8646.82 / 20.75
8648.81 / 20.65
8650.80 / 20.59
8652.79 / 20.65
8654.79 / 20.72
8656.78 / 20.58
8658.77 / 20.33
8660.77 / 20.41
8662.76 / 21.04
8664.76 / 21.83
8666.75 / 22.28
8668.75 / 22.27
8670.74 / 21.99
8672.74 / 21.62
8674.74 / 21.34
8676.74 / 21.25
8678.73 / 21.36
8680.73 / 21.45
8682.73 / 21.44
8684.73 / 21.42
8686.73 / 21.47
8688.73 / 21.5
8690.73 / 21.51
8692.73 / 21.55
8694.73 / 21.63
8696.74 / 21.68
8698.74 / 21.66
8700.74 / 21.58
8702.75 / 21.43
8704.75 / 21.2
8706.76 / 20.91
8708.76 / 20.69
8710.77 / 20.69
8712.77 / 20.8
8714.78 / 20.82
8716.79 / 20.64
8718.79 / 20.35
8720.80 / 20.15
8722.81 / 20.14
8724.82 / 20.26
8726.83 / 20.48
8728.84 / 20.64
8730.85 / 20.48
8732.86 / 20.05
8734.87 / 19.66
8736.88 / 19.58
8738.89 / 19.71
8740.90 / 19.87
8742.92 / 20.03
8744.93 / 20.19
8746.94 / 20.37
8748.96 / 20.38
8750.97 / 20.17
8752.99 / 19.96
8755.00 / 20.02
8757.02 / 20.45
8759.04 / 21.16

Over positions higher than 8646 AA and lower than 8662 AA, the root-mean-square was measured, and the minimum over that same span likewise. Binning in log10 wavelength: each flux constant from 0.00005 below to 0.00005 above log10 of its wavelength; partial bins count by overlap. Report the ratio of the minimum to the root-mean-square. 0.988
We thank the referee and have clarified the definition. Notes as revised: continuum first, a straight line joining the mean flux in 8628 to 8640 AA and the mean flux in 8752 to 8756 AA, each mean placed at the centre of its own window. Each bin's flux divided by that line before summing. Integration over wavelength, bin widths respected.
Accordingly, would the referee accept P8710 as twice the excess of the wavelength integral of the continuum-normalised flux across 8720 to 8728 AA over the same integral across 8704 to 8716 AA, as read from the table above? -8.7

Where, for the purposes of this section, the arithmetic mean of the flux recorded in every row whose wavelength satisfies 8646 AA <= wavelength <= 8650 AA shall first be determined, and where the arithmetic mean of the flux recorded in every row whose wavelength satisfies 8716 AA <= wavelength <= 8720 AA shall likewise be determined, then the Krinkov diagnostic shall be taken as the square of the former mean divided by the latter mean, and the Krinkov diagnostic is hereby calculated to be 20.9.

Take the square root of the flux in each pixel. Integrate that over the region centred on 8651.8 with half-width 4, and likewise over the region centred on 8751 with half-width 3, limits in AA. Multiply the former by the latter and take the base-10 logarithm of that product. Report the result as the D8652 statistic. 2.99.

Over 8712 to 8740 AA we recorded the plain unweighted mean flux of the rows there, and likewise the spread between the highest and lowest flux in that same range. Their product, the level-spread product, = 25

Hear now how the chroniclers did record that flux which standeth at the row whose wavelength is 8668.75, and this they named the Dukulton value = 22.27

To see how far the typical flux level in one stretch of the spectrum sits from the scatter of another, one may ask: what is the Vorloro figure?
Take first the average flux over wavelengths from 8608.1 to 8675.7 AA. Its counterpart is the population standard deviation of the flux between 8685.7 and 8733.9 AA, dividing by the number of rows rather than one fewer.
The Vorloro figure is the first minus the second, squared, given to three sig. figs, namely 409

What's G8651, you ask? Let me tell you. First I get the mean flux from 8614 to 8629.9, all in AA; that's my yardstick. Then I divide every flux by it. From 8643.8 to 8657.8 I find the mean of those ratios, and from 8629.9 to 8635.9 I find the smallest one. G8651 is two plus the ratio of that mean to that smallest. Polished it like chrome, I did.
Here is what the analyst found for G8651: 3.03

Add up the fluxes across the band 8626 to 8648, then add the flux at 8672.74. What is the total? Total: 247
